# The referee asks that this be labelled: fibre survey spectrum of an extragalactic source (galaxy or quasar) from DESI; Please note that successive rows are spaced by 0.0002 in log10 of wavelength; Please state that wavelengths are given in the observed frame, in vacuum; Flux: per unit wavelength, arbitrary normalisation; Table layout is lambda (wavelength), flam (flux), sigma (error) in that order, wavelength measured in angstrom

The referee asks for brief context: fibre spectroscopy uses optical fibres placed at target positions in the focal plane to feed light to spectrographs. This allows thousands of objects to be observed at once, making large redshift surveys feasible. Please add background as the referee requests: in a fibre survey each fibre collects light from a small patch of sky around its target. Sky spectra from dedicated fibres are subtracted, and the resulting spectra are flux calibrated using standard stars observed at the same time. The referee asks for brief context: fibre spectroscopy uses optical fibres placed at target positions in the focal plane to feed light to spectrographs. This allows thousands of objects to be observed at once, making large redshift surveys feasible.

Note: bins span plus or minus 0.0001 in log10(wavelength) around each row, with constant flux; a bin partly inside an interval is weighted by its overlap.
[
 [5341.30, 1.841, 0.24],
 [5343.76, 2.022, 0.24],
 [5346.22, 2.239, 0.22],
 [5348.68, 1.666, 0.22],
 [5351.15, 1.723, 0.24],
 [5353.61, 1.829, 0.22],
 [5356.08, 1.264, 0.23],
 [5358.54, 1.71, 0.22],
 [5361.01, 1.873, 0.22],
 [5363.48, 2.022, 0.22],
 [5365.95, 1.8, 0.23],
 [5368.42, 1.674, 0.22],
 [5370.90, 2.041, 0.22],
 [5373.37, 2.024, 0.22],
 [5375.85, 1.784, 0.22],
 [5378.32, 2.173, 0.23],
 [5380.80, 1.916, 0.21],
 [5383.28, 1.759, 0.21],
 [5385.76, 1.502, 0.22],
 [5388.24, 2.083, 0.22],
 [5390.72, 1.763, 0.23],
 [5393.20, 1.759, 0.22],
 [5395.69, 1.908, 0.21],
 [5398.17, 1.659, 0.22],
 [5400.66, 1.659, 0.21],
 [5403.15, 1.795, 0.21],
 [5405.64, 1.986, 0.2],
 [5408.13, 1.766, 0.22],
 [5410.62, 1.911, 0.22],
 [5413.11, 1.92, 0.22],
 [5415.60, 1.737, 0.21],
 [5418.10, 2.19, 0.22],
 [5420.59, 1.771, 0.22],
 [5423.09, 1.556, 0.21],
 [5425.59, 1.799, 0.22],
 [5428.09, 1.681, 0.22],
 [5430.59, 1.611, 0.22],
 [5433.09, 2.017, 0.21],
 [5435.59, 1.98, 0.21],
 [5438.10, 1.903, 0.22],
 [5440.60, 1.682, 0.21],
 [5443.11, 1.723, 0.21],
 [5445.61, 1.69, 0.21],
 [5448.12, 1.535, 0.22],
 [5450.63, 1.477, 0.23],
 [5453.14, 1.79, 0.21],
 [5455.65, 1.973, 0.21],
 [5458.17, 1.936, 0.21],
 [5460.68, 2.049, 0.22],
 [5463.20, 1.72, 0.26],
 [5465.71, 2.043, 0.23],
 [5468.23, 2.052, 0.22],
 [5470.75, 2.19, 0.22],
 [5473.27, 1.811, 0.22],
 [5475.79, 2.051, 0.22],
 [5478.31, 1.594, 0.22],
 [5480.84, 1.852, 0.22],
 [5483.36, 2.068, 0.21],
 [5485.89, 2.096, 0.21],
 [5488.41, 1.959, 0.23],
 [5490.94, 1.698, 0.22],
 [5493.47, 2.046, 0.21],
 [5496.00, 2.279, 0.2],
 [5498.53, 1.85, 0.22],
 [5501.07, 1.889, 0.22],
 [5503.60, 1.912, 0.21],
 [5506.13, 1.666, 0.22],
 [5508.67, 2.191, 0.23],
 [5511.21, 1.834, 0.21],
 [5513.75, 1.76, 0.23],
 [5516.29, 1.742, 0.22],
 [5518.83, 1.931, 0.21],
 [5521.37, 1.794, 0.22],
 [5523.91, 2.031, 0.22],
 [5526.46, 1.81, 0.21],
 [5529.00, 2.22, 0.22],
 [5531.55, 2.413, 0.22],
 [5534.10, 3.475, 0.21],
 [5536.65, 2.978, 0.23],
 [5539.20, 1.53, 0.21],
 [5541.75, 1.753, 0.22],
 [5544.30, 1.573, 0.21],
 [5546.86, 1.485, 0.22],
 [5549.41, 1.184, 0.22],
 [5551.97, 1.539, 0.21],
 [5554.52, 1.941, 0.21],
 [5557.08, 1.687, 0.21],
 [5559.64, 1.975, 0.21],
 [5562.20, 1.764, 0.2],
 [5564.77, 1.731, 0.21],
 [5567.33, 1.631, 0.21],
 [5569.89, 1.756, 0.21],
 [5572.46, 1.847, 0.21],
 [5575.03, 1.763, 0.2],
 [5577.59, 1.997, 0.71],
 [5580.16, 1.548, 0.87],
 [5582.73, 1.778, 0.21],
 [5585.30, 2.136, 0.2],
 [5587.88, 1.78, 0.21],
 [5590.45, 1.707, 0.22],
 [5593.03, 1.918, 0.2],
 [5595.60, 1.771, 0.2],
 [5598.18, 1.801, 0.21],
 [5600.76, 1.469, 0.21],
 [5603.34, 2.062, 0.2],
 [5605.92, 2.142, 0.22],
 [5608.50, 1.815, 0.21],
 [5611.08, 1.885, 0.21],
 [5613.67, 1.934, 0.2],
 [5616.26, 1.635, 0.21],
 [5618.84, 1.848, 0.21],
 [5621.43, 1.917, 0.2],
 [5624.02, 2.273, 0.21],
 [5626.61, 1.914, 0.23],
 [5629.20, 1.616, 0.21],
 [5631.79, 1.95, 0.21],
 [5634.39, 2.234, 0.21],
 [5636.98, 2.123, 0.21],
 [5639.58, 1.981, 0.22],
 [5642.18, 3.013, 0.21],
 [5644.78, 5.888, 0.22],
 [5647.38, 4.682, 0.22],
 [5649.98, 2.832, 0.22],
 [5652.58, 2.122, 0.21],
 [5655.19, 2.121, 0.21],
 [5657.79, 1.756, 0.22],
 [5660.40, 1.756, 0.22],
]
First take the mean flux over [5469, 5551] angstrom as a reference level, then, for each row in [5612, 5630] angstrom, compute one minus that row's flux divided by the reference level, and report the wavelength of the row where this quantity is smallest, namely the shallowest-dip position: 5624.02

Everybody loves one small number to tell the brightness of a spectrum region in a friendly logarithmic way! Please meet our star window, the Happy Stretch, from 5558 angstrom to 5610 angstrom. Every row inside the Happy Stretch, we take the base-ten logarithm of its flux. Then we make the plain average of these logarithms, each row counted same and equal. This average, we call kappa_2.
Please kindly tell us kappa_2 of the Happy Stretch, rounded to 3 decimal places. 0.258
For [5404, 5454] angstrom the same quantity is 0.250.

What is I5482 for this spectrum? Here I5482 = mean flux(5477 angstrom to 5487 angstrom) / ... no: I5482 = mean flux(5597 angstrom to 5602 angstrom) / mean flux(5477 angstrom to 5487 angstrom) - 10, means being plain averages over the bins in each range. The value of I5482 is -9.14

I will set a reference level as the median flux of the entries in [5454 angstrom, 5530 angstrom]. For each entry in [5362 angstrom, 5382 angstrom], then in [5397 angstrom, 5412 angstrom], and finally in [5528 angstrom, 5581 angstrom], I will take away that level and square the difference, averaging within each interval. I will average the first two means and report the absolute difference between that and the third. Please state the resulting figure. 0.23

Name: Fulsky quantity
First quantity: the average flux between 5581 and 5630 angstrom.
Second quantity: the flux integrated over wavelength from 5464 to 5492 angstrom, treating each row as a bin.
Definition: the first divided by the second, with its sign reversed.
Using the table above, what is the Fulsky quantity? -0.034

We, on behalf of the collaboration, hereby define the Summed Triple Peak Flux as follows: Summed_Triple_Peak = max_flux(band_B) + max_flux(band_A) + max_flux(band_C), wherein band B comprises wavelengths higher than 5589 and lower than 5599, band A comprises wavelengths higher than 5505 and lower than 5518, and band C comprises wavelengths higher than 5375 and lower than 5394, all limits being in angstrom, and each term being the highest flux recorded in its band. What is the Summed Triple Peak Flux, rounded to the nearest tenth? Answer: 6.3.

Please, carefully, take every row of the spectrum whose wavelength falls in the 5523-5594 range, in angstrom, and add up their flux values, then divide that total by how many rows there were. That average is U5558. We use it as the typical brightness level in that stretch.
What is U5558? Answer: 1.89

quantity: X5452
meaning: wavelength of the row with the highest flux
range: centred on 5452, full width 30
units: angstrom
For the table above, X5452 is 5460.68 angstrom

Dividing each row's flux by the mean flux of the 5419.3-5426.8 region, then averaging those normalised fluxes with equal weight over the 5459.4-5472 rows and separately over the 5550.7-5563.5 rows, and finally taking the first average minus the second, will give 0.13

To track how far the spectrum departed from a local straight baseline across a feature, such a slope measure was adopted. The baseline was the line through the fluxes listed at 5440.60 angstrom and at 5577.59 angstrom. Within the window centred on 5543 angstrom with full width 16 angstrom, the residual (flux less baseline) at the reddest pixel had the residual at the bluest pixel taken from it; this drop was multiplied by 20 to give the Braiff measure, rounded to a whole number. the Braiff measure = -36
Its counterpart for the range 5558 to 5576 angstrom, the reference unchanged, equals -5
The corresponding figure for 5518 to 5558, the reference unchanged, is -7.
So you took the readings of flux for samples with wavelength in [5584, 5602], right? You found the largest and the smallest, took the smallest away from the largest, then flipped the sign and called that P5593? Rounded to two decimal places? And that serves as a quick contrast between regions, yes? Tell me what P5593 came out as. -0.67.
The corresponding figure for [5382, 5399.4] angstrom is -0.58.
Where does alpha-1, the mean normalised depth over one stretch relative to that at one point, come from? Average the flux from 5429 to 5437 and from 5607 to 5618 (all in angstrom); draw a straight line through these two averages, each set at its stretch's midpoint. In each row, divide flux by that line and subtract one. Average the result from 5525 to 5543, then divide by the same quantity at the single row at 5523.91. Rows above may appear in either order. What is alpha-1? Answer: 2.5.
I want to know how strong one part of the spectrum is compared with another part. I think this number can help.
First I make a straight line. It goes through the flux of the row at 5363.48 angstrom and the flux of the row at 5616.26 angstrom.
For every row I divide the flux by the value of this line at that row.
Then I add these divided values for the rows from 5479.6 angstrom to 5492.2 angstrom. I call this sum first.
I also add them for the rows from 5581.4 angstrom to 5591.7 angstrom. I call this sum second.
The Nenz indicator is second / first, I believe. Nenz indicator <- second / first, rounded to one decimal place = 0.8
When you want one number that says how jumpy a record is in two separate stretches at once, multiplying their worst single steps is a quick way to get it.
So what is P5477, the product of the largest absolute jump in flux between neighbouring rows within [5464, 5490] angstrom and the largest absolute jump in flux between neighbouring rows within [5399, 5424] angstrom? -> 0.21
